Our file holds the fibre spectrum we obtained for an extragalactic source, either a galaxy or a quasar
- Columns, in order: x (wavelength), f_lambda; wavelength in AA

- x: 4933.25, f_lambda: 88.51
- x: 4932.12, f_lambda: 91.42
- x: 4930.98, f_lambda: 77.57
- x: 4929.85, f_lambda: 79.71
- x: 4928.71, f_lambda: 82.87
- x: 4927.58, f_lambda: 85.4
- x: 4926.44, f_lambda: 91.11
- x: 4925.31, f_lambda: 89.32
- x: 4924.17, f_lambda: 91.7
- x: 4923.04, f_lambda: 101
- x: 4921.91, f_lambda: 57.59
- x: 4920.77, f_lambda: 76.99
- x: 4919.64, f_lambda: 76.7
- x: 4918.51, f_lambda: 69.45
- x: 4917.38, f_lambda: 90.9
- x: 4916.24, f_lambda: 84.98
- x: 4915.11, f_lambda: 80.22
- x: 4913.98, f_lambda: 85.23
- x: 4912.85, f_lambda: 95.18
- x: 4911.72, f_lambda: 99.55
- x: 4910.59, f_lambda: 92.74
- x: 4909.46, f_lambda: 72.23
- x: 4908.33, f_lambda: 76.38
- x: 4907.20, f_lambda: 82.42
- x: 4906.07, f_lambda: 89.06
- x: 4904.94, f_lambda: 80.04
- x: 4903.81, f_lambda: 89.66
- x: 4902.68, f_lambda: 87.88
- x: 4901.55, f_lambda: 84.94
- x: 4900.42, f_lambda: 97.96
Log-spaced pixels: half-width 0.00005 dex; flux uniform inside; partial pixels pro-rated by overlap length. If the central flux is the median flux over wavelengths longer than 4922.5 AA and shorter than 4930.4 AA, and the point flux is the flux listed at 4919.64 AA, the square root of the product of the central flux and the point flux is 83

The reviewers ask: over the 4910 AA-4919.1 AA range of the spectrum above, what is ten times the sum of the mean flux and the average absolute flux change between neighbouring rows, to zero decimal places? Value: 956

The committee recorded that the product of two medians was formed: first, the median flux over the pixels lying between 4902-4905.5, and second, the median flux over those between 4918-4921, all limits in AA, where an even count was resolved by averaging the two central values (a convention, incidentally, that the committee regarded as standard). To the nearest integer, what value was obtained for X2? 6740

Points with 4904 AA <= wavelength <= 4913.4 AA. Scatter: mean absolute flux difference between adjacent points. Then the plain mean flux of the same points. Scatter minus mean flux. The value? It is -78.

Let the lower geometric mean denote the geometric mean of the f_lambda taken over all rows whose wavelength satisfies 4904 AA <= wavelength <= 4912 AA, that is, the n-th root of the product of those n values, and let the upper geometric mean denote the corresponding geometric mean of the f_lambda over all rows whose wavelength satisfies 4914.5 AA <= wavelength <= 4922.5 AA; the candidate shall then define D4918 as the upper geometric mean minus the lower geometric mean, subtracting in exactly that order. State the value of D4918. -8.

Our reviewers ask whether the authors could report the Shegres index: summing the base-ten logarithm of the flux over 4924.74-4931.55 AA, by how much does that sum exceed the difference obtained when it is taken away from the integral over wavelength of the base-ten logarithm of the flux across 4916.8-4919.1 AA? 19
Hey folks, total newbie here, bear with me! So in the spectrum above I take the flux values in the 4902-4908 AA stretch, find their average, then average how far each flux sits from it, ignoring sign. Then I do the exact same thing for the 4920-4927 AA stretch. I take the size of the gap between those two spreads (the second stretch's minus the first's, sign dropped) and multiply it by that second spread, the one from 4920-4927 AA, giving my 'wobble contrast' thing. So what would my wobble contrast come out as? 91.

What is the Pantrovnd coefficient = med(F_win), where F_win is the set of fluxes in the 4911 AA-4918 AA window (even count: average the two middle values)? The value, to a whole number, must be 88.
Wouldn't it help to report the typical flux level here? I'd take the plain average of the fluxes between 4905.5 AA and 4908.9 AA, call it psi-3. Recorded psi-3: 82.6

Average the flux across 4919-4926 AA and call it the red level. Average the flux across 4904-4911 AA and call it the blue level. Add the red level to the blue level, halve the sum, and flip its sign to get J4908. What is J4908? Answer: -82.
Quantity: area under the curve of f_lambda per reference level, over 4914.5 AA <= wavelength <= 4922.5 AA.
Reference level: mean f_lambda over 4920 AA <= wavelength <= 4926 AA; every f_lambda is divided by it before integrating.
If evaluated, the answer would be 7 AA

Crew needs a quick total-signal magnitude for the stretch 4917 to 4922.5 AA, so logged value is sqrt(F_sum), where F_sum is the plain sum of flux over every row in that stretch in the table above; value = 19.3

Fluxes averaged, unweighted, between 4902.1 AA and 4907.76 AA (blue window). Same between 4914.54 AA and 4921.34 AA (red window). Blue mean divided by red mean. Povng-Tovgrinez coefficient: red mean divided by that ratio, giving 74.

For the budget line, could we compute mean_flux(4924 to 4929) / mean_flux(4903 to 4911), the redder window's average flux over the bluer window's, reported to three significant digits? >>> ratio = 1.06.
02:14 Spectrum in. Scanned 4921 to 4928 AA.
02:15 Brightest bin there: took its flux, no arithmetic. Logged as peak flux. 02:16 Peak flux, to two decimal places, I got 101.00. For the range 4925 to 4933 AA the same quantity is 91.42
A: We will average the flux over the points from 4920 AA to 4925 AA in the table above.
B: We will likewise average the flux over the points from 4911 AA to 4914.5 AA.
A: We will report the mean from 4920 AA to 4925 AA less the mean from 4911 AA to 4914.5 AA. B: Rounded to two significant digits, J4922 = -12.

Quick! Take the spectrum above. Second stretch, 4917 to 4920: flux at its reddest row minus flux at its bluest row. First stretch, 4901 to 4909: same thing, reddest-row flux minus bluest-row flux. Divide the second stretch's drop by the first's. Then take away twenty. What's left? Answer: -18.3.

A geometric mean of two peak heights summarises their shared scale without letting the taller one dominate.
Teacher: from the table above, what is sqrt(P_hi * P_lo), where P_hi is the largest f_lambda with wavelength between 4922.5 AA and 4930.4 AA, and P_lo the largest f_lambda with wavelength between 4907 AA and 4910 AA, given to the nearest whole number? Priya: 91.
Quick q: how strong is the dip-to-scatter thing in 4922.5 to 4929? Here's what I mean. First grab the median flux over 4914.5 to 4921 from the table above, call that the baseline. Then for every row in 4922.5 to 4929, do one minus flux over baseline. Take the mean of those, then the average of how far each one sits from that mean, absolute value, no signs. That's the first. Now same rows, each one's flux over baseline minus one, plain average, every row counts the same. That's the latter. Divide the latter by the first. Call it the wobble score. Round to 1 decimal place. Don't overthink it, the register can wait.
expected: 2.7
